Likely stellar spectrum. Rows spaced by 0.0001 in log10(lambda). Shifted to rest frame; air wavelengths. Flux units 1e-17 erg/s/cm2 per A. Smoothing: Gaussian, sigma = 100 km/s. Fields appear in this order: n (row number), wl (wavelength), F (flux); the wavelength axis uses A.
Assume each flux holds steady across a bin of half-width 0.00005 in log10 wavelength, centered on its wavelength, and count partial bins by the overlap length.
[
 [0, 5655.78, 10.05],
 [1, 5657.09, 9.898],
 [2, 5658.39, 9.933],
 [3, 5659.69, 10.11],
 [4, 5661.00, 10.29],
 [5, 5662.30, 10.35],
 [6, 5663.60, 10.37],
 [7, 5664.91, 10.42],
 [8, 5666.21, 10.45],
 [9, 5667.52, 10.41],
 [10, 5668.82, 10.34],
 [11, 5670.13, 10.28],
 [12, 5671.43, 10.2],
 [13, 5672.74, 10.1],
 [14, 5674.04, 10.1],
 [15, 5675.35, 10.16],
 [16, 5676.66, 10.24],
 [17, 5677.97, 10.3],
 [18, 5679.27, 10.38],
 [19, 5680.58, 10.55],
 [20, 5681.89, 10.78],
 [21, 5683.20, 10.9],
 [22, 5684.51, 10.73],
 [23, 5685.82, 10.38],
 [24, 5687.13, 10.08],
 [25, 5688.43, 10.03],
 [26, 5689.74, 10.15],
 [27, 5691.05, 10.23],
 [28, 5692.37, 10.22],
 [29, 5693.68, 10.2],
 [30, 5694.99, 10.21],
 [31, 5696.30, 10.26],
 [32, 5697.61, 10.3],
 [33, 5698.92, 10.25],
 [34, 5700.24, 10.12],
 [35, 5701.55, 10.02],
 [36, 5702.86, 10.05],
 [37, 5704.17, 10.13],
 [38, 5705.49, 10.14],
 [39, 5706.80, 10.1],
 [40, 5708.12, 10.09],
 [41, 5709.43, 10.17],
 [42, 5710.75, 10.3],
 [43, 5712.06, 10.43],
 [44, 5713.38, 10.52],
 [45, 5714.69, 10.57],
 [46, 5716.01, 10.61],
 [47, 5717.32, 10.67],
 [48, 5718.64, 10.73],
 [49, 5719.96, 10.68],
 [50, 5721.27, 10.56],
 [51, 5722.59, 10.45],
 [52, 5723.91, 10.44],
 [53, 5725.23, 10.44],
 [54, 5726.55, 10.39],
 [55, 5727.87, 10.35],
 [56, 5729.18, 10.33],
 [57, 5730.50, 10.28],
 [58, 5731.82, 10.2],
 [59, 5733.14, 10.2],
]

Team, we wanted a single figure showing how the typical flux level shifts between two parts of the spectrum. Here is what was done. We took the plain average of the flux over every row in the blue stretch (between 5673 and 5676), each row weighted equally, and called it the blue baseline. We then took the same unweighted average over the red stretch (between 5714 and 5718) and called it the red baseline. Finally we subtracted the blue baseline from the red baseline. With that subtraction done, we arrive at 0.49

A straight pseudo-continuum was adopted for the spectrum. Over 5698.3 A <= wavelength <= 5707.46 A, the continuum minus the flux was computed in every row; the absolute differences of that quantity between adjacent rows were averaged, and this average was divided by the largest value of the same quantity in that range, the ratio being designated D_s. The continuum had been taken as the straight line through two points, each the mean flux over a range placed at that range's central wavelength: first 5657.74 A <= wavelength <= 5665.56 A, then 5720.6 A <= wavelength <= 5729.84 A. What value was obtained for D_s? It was 0.19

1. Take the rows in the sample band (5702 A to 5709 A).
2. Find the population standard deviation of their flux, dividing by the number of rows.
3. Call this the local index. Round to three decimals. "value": 0.032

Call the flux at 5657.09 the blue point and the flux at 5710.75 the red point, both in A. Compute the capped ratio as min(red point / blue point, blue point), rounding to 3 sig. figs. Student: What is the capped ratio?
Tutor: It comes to 1.04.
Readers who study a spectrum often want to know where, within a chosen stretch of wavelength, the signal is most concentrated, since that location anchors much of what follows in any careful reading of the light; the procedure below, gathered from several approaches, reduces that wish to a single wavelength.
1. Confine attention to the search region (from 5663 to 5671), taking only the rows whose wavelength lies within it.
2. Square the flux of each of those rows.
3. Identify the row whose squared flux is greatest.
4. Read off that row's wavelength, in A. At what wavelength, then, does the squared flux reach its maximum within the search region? 5666.21 A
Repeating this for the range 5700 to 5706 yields 5705.49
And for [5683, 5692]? 5683.20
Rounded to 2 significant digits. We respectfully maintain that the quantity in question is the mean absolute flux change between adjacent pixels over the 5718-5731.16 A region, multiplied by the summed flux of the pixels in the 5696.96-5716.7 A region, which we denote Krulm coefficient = 7.7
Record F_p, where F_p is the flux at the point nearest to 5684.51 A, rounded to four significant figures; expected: 10.73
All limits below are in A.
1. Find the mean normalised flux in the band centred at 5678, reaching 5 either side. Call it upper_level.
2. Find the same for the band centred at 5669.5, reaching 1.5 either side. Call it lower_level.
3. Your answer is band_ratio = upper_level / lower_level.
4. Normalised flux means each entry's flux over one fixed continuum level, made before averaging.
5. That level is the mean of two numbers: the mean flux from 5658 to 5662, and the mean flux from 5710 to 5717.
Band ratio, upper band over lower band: 1.00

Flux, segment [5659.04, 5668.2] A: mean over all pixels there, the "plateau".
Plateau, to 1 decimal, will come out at 10.3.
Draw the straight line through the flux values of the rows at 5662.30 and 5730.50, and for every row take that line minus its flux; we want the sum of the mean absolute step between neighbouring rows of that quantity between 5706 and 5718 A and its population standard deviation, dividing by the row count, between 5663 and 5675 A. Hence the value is 0.20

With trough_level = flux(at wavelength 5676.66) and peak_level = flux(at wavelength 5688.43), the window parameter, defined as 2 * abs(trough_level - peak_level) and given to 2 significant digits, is 0.42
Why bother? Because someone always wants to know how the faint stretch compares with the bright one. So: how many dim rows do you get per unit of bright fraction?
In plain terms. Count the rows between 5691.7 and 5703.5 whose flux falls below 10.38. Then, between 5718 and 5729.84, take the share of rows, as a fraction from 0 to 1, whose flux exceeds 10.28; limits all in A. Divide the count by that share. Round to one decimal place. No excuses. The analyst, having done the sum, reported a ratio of 9.0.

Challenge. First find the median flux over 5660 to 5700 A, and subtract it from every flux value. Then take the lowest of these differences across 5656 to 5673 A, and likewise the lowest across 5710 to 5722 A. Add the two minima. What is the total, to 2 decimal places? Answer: -0.37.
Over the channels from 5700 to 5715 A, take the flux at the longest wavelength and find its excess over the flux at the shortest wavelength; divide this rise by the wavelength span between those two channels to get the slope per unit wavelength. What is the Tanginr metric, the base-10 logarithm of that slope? -1.5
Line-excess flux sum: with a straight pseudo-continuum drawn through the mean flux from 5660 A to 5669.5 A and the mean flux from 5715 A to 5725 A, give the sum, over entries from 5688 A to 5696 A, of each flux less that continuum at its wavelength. -1.8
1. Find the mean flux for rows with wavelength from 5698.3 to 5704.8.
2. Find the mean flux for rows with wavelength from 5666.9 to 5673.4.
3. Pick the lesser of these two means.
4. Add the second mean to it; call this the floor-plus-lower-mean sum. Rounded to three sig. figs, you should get 20.4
